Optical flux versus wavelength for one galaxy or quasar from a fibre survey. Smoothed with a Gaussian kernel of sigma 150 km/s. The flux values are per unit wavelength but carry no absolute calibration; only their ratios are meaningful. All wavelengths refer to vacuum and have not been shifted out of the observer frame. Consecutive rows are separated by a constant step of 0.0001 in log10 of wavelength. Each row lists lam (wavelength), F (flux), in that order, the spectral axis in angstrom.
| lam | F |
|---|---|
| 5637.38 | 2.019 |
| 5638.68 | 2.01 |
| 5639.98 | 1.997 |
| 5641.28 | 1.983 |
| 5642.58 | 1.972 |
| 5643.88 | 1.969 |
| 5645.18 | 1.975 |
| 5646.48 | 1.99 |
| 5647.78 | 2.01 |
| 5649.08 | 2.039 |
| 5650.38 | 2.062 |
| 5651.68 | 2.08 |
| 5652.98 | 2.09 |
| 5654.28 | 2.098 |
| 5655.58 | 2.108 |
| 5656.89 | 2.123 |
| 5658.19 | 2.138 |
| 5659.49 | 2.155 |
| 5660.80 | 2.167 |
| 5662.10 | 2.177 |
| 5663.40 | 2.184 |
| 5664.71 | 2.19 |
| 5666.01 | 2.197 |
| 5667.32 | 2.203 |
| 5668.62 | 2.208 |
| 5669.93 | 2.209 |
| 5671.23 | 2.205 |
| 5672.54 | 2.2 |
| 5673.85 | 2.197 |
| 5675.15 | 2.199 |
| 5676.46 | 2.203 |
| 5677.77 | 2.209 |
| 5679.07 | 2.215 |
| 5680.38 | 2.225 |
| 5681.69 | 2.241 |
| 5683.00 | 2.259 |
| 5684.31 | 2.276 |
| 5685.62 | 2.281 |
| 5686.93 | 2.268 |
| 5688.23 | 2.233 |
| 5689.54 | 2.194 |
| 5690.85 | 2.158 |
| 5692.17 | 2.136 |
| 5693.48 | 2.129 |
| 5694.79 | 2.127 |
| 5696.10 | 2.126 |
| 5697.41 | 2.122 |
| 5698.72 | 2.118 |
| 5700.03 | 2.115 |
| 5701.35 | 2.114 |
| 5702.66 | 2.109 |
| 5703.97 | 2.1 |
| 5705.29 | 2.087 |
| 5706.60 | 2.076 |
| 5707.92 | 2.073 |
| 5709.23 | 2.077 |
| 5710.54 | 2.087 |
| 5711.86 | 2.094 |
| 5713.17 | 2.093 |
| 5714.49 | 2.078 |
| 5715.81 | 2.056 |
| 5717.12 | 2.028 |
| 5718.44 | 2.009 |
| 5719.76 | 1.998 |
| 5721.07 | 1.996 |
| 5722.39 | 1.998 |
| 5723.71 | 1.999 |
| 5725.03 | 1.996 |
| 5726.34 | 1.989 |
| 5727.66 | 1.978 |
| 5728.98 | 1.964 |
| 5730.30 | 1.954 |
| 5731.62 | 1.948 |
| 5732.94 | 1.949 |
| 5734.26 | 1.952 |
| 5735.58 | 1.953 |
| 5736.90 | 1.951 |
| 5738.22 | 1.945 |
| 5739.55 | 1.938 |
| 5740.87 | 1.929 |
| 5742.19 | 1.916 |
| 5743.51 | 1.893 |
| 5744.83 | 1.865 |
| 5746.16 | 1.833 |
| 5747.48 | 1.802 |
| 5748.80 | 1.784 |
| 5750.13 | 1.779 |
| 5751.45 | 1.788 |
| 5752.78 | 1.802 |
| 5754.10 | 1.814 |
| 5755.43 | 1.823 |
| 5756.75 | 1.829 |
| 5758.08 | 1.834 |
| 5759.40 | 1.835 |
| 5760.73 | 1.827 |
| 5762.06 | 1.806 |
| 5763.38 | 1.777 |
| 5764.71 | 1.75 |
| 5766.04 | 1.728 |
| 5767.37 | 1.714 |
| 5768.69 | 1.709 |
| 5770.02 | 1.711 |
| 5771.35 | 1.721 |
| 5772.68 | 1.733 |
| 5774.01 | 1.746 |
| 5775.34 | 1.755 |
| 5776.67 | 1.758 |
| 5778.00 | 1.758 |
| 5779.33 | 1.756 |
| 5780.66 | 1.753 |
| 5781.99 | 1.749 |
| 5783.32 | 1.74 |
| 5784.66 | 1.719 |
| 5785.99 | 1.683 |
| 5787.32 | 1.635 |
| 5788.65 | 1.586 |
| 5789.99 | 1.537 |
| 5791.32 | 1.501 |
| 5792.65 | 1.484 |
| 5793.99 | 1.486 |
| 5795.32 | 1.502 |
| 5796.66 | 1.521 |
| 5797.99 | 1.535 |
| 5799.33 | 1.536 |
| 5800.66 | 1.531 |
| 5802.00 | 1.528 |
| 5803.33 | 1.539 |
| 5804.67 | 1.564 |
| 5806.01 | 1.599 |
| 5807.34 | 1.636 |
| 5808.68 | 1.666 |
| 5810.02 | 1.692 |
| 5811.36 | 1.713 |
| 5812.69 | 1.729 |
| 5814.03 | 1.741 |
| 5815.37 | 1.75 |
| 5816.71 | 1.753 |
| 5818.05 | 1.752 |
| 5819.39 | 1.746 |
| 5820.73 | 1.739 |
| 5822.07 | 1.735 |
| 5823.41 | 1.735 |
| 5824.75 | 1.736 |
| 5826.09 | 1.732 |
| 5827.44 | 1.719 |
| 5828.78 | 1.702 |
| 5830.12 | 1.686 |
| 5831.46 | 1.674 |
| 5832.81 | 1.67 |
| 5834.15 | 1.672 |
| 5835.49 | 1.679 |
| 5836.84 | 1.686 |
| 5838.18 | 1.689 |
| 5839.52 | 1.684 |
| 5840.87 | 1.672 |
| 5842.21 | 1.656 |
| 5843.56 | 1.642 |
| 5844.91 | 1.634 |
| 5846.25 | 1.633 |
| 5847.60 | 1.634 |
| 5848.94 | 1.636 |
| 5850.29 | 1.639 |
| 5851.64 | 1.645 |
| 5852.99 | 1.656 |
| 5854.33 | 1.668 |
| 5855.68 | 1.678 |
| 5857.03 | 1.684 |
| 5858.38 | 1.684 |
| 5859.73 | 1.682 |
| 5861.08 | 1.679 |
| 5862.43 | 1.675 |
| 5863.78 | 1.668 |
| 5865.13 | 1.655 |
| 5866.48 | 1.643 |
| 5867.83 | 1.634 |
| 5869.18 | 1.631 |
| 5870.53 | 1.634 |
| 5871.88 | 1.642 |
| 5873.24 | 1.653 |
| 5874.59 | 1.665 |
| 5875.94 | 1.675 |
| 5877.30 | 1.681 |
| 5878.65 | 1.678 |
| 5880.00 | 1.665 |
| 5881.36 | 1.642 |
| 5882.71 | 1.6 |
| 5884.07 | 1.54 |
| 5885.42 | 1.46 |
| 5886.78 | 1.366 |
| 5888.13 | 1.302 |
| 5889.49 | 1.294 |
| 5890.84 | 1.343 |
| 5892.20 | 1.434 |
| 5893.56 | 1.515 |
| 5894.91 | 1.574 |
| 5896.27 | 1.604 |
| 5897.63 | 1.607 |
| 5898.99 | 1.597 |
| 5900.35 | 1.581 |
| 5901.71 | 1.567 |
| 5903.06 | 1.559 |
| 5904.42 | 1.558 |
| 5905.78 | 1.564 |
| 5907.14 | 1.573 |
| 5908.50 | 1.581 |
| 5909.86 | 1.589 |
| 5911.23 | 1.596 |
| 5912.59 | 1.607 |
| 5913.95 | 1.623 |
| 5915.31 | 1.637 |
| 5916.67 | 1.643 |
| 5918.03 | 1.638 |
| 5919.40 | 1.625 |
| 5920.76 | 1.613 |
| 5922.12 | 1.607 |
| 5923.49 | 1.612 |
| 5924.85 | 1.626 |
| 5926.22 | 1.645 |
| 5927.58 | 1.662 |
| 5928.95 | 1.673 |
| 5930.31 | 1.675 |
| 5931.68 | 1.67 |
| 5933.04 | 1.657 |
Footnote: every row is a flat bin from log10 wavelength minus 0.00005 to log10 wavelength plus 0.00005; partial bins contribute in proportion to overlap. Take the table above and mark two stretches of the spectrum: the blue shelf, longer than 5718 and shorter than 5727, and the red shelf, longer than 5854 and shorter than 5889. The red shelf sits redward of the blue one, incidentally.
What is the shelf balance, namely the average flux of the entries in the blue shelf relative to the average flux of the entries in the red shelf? 1.23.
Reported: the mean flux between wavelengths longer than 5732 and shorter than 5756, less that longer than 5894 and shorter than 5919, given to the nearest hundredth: 0.28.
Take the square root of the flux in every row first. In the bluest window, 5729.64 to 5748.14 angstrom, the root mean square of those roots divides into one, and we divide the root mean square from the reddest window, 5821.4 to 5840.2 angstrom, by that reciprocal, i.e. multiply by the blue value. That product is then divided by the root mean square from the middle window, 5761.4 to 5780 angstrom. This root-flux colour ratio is 1.37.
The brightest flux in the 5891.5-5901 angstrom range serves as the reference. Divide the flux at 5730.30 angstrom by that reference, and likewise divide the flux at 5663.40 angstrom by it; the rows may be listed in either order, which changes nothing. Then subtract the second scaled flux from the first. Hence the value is -0.14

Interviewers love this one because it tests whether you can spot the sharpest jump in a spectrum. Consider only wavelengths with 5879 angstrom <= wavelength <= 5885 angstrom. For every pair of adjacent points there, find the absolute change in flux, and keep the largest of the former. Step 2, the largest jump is 0.060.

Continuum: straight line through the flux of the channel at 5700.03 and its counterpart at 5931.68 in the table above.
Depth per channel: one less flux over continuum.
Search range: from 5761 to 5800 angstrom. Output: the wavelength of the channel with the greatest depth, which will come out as 5792.65 angstrom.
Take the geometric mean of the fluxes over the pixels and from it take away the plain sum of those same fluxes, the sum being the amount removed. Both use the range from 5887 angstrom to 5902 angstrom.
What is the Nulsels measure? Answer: -14.9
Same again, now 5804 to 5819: -16.9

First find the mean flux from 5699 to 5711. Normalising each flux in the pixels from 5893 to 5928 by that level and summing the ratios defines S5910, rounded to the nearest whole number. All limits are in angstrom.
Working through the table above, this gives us 20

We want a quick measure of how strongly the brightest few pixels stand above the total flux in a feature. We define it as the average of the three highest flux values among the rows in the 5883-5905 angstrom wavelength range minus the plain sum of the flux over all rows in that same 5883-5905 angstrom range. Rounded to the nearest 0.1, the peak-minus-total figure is -22.3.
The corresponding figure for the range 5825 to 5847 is -25.1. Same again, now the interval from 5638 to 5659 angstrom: -30.5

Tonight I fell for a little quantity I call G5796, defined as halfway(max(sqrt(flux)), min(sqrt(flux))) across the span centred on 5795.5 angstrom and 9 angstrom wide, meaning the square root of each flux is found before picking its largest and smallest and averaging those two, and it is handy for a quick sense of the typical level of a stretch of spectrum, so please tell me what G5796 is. 1.23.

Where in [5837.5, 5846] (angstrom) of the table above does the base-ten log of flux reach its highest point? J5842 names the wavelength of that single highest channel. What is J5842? 5838.18 angstrom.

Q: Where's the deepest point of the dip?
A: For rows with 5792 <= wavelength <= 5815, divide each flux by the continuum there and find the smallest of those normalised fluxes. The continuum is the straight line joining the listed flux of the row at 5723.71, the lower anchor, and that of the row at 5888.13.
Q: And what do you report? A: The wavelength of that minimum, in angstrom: 5792.65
